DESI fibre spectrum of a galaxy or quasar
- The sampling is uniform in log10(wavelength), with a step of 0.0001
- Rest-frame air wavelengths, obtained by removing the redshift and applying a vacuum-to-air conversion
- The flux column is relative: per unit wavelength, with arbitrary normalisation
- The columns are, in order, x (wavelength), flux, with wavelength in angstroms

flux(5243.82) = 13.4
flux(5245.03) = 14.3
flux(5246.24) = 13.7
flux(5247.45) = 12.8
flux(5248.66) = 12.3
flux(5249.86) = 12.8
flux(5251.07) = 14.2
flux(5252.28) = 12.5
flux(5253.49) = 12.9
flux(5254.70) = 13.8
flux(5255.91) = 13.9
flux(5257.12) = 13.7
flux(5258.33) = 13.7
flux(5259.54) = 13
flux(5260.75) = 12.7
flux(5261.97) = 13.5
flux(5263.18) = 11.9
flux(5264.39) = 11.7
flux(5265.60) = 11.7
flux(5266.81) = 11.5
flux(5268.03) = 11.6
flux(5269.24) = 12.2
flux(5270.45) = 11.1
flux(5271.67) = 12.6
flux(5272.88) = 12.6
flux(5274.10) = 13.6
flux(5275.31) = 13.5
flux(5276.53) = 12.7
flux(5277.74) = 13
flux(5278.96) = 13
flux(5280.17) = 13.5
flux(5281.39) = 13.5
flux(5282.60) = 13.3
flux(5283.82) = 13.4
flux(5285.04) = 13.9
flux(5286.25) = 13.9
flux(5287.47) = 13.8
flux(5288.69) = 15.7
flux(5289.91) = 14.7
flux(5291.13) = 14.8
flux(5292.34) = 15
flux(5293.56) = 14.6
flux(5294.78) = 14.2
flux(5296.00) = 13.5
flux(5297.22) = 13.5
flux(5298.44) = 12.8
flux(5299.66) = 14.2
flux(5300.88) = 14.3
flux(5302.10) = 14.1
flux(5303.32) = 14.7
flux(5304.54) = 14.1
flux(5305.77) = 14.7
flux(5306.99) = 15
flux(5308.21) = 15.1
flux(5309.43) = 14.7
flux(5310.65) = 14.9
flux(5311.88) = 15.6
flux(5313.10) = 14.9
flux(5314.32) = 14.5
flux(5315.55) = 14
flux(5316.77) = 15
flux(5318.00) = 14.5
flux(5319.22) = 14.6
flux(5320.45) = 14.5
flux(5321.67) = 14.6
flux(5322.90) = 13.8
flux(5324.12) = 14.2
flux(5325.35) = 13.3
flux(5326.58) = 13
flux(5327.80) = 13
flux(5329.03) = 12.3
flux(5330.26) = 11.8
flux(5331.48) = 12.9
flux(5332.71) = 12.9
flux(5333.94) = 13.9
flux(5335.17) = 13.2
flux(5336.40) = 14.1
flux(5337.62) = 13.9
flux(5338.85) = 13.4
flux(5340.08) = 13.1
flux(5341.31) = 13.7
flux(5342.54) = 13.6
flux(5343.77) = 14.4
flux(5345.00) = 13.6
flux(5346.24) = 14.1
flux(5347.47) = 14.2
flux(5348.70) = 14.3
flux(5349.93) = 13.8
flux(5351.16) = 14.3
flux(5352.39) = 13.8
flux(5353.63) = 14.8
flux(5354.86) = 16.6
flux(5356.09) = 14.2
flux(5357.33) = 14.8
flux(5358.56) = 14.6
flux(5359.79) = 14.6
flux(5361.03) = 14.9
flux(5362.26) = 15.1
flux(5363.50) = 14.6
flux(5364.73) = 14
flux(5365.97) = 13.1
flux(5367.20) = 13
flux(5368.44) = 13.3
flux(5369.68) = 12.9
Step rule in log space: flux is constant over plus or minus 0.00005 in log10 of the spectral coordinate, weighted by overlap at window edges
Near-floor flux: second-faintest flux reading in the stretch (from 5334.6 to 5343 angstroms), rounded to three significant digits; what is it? 13.2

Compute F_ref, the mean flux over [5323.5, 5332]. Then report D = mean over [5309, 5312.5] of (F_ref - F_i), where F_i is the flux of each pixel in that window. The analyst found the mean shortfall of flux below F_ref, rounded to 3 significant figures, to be -2.14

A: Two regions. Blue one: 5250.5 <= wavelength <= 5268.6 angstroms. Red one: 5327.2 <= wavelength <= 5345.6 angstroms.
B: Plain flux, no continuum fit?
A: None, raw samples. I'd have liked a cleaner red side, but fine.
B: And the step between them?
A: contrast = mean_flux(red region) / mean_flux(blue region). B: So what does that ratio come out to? 1.04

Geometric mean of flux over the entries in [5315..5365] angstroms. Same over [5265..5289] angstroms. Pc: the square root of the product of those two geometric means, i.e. 13.5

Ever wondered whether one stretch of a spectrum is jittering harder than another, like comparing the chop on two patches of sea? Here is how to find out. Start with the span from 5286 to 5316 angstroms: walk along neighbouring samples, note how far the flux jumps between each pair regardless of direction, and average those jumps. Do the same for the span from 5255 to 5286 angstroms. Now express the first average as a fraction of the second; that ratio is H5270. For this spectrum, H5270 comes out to 1.14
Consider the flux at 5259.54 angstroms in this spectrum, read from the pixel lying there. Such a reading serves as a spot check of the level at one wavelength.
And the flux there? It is 13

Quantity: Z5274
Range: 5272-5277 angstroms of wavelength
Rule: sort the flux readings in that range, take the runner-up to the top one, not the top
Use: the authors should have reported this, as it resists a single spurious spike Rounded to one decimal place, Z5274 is 13.5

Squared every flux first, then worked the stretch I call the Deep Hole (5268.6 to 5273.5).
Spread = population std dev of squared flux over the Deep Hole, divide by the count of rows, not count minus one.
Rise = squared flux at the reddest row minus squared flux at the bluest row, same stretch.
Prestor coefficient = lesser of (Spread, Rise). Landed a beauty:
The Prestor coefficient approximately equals 10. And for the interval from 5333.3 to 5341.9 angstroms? -6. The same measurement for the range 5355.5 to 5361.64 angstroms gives 7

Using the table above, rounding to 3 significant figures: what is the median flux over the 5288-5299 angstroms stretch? 14.6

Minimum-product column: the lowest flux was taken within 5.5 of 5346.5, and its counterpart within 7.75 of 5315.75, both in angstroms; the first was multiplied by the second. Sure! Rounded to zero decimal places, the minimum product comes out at 188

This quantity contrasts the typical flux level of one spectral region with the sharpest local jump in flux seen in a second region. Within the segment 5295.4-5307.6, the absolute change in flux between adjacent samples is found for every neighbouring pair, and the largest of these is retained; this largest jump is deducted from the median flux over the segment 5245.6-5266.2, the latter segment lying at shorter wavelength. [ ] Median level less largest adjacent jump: 11.5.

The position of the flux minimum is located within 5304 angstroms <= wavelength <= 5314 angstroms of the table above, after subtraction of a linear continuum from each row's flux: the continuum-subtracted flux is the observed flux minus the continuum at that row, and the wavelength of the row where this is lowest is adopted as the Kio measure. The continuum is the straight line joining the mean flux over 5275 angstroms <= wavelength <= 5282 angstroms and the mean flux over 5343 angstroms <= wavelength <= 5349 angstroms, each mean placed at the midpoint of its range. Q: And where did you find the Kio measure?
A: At 5304.54 angstroms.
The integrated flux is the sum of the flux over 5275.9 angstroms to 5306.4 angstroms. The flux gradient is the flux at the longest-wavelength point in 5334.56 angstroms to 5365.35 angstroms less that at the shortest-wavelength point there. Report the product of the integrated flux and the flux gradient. 279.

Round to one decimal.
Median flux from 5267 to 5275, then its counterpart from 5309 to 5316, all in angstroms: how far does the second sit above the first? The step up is 2.4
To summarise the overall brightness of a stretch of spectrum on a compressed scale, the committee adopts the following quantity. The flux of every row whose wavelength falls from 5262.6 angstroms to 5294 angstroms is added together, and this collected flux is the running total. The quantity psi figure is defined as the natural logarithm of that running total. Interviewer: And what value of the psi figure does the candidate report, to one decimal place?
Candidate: 5.8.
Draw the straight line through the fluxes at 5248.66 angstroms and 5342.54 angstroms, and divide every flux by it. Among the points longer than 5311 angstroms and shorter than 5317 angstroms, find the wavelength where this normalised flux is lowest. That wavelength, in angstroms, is 5315.55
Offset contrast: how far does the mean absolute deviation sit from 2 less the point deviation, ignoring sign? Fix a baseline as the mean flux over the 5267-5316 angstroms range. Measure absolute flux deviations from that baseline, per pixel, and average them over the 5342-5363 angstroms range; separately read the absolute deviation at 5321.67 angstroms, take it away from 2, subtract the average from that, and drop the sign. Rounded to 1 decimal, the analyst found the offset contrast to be 0.6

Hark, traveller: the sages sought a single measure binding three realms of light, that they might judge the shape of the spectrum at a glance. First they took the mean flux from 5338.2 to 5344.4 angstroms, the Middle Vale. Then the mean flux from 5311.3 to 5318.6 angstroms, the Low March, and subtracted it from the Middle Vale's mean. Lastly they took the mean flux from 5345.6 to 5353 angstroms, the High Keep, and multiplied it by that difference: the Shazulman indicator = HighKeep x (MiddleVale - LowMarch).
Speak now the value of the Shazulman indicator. -15.6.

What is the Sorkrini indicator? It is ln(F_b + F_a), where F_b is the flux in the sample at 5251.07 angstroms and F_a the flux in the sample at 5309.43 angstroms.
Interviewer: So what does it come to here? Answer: 3.36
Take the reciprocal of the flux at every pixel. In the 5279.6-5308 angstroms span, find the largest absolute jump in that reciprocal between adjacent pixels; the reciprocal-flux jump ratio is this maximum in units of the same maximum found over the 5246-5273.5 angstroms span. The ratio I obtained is 0.82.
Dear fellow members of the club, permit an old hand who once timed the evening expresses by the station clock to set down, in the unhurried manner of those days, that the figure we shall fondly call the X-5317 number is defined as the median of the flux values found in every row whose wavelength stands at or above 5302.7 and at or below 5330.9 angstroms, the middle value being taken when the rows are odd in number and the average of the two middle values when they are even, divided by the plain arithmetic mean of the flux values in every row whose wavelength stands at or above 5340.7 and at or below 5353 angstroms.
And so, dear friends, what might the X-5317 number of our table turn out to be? 1.04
